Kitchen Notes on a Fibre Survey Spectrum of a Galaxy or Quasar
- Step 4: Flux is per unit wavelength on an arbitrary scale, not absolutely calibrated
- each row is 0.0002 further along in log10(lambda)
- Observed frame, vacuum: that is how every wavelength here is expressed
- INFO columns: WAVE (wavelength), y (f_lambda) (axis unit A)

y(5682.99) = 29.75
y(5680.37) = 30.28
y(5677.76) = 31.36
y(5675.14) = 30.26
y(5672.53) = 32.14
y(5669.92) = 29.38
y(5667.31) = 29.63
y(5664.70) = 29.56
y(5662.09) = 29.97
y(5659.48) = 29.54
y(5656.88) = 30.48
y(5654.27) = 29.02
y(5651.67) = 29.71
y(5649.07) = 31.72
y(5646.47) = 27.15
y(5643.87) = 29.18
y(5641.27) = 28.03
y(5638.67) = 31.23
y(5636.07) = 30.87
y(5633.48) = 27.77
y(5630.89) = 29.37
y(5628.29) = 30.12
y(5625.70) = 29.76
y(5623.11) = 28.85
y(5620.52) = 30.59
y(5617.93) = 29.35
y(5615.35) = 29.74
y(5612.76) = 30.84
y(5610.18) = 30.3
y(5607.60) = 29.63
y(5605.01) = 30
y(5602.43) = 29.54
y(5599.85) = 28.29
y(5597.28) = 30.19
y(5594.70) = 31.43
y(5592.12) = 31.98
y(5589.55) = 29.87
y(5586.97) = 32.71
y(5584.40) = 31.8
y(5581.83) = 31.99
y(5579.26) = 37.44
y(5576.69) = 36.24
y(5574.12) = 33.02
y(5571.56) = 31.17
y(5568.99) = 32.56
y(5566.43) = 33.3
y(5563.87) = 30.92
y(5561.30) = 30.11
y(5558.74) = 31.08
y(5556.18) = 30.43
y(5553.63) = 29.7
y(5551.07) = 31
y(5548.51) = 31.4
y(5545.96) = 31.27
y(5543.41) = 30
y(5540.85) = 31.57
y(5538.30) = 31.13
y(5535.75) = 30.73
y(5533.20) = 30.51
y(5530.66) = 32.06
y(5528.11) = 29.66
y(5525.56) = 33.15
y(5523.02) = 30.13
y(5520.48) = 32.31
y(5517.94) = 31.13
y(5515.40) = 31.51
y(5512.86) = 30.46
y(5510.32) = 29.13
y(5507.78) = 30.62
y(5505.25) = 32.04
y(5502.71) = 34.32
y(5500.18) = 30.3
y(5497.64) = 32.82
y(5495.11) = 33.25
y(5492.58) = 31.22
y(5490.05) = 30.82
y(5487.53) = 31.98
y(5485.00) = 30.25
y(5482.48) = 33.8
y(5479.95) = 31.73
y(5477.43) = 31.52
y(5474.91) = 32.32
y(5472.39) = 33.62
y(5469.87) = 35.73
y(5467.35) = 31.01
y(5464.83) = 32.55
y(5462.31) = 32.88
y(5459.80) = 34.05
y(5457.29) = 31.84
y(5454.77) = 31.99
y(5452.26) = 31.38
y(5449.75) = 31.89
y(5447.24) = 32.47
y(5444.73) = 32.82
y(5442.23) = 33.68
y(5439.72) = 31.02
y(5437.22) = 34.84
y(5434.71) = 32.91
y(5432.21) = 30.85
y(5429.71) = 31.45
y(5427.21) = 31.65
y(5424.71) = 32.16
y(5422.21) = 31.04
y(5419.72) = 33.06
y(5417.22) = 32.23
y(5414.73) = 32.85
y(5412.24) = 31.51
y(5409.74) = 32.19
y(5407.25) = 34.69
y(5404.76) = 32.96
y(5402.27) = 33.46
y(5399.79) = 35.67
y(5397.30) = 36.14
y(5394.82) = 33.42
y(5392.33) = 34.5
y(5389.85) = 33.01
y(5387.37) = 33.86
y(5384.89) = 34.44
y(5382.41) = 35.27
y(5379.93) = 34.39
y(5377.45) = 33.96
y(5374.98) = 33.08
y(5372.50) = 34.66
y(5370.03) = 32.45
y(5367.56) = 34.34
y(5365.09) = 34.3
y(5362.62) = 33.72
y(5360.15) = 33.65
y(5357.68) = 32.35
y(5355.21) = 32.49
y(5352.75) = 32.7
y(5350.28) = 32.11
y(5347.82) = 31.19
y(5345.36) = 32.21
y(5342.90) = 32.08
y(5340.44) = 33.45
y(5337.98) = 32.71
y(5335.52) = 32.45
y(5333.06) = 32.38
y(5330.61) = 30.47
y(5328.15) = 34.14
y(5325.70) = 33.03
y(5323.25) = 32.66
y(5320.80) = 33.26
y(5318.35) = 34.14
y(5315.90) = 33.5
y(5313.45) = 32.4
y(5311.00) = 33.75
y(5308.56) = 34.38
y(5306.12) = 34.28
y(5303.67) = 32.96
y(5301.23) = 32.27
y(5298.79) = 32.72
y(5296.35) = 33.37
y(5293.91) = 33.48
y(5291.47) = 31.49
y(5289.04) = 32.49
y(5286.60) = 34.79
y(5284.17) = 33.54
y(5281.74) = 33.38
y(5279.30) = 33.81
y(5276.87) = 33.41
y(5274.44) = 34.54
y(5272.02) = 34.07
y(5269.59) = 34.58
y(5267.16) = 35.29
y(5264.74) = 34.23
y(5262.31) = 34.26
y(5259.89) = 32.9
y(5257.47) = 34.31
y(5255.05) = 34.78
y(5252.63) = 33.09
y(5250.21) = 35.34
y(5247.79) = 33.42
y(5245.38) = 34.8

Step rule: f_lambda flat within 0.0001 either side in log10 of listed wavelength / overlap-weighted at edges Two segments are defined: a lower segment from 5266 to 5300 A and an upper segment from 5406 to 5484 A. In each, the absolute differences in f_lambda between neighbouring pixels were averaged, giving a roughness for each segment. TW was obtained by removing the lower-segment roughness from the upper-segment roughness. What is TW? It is 0.49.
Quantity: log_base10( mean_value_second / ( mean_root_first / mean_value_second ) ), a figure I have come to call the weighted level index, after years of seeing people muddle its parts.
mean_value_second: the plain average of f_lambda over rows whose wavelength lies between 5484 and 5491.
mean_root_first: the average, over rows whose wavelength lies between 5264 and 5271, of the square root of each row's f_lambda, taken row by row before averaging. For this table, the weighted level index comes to 2.21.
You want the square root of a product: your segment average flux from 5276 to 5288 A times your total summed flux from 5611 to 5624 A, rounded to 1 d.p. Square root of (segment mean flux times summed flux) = 71.0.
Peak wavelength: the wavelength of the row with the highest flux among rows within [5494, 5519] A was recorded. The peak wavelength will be 5502.71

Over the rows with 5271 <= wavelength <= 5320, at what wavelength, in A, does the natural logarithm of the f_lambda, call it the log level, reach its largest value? 5286.60 A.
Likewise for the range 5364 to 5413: 5397.30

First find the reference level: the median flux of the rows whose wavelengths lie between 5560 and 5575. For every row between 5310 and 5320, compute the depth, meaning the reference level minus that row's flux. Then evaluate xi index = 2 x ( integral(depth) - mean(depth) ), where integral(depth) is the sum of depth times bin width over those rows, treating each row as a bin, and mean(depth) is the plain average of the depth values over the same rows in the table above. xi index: -28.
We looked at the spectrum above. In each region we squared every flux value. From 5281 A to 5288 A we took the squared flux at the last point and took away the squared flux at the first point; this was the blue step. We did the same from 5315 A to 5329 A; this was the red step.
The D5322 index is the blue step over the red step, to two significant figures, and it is 2.2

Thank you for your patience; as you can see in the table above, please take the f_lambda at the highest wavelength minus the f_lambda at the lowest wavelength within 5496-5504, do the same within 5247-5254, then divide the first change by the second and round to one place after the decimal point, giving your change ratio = -4.5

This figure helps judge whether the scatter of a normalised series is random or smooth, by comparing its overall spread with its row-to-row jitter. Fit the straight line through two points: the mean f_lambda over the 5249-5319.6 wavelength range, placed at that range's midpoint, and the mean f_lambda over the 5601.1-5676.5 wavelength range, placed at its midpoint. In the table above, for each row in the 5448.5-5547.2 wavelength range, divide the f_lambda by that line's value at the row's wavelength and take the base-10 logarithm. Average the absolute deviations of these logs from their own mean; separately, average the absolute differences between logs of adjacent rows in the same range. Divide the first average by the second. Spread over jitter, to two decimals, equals 0.64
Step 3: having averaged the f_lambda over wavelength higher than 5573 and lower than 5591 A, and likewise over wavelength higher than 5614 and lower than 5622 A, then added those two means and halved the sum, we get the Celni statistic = 31.6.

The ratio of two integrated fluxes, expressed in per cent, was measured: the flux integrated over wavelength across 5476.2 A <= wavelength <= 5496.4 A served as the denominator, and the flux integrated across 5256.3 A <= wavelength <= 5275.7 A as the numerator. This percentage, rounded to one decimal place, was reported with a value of 103.4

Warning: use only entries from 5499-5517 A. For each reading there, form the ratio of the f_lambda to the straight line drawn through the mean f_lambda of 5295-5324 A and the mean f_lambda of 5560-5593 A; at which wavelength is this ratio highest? 5502.71 A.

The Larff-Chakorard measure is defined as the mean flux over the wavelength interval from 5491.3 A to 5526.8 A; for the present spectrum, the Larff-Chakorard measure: 31.6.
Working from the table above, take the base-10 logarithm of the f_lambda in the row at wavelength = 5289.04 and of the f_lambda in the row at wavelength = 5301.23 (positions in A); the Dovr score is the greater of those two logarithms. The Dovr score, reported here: 1.51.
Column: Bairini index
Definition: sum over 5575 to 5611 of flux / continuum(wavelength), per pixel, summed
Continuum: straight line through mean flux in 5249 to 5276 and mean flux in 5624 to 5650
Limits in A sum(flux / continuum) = 14.7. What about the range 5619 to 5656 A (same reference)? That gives 14.0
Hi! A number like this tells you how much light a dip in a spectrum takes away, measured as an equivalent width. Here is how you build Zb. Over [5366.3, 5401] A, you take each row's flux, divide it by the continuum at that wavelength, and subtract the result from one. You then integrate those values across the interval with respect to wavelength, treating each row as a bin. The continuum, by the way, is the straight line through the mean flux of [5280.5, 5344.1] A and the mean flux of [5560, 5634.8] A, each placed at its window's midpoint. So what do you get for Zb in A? -1.8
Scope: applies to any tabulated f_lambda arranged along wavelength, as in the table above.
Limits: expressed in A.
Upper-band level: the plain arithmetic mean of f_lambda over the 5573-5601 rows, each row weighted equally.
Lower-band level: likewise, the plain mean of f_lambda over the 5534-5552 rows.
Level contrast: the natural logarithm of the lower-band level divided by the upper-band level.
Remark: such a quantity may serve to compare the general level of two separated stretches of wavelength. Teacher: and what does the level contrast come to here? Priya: -0.04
